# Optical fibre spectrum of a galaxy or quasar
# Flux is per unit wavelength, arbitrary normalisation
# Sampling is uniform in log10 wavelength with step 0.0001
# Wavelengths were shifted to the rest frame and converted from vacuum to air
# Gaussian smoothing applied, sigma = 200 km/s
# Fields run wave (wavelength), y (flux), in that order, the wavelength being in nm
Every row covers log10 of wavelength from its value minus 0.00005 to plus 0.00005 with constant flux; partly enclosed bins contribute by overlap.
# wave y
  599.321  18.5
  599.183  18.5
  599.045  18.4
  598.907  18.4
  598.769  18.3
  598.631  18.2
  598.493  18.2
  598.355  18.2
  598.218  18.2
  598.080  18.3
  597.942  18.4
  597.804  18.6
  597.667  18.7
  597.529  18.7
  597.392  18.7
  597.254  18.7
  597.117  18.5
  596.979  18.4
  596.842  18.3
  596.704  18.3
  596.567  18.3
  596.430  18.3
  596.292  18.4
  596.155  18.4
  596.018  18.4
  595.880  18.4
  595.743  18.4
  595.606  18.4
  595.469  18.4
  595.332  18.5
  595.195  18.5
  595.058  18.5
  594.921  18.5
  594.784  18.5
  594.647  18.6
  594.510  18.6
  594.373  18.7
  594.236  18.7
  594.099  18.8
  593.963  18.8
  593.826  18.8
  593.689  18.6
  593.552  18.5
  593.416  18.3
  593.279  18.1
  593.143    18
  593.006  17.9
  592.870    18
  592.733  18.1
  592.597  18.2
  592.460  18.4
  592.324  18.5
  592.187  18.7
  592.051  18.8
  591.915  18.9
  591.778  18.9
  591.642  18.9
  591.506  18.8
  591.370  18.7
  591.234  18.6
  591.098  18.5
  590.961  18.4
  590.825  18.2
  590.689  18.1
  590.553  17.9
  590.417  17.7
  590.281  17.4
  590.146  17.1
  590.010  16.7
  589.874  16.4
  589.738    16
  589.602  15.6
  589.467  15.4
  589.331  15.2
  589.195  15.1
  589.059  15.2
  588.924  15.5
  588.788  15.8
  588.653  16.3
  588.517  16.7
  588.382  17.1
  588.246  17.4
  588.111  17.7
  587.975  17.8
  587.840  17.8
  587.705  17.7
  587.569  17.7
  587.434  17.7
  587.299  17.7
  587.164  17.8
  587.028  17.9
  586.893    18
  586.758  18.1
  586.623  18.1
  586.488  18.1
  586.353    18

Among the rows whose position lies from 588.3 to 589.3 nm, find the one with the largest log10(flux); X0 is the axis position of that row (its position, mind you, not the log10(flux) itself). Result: 588.382 nm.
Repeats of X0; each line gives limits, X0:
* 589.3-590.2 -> 590.146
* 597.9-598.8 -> 597.942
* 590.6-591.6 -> 591.506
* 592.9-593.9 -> 593.826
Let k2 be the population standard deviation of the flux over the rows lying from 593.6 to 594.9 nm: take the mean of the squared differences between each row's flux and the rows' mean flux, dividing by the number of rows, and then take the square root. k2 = 0.10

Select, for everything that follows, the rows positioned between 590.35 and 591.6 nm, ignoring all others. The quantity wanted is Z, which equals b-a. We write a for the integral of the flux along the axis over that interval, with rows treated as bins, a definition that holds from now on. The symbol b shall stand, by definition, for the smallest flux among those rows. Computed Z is -5.2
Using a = 22.9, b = 17.7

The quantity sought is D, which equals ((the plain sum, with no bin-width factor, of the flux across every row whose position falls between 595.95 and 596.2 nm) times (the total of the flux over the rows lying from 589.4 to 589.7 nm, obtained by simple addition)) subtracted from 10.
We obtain -1131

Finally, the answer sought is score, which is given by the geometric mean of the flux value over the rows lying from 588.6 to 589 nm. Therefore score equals 15.9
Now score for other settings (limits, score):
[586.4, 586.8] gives 18.1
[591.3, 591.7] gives 18.8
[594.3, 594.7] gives 18.6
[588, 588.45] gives 17.4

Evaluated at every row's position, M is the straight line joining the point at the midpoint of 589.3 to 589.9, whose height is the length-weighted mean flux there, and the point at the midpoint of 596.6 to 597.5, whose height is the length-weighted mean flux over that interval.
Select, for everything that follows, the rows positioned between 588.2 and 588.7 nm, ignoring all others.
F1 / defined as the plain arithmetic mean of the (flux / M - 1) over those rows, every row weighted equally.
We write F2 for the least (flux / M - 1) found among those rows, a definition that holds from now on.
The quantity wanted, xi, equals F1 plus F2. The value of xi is 0.17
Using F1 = 0.10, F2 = 0.062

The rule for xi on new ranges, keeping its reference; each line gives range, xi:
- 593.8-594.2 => 0.17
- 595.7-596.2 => 0.03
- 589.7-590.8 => 0.09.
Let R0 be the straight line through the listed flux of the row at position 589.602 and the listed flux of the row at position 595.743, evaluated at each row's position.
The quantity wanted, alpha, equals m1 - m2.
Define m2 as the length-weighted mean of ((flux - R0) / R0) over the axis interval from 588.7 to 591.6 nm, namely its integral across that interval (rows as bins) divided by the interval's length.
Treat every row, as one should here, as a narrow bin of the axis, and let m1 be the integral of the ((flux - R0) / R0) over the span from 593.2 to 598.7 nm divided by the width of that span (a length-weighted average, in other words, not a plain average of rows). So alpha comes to -0.07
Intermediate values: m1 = 0.00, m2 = 0.07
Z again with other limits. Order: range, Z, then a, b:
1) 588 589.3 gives -6.1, 21.2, 15.1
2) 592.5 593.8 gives -5.8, 23.7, 17.9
